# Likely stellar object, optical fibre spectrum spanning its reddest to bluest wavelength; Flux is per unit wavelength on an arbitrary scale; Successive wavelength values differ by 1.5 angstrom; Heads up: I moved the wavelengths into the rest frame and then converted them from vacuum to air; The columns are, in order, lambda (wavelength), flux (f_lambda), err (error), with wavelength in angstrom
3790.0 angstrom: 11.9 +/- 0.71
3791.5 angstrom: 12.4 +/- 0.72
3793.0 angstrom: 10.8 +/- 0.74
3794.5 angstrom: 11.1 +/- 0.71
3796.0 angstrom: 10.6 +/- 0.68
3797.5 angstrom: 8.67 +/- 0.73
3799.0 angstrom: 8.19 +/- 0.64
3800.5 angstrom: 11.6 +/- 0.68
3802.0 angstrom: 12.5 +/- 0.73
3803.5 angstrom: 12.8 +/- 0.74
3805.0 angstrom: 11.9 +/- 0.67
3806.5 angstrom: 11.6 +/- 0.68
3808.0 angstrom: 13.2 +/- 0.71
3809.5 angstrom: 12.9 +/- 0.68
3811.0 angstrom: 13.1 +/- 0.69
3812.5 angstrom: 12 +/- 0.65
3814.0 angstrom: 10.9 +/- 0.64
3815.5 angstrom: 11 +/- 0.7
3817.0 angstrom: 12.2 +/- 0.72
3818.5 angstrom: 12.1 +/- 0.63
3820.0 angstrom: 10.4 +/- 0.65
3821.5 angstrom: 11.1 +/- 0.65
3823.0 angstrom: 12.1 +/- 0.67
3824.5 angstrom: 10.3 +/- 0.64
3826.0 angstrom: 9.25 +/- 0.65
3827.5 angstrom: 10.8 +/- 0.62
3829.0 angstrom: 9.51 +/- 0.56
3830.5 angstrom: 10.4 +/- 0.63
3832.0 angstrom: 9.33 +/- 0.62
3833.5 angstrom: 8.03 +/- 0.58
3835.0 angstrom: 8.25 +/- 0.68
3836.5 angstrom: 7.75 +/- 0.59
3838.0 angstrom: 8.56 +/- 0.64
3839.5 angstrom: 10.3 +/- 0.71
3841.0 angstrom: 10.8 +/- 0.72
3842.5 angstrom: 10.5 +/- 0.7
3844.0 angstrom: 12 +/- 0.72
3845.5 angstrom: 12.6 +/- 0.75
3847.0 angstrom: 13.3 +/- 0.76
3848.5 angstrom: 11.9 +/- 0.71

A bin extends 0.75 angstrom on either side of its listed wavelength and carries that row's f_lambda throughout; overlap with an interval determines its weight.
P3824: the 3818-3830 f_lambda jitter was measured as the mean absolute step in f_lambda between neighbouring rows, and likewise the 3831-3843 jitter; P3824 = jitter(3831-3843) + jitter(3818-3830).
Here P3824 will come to 2.07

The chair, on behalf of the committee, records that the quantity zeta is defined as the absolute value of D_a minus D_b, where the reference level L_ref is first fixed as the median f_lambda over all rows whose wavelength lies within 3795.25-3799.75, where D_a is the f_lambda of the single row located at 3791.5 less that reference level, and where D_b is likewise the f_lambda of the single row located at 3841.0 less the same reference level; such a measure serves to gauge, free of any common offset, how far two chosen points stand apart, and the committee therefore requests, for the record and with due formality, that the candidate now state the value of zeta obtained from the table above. 1.6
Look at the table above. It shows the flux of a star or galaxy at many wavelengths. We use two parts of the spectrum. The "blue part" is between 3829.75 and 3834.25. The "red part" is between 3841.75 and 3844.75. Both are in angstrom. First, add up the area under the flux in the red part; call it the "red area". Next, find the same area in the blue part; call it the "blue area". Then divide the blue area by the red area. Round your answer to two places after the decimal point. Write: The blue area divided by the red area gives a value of 1.23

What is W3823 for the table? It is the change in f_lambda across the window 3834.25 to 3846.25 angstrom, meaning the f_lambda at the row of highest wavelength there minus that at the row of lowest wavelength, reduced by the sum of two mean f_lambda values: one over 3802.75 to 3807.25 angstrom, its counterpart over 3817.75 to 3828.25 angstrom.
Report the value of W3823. -18.6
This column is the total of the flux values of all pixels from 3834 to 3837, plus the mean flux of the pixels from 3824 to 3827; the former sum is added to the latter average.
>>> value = 25.8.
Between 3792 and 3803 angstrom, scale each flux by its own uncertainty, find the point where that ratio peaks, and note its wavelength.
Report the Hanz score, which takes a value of 3802.0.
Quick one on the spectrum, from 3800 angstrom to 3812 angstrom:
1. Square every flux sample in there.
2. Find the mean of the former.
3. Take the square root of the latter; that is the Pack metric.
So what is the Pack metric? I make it 12.5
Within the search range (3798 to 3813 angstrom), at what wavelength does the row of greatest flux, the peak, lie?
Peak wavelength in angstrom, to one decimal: 3808.0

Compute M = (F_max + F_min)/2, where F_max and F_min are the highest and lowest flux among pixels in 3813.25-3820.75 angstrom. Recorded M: 11.3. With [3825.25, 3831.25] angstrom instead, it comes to 10.0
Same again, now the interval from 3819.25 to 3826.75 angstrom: 10.7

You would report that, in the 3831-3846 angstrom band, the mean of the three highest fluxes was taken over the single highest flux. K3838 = 0.937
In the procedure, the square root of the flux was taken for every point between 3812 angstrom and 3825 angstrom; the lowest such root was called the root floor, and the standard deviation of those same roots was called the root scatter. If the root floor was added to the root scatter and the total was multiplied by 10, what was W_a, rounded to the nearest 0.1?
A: 33.2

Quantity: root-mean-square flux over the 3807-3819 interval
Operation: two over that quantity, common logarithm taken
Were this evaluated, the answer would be -0.785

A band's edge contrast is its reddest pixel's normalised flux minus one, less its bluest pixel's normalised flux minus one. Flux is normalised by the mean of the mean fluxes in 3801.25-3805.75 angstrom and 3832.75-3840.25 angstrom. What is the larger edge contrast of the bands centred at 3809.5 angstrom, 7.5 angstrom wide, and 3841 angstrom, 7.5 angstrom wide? 0.33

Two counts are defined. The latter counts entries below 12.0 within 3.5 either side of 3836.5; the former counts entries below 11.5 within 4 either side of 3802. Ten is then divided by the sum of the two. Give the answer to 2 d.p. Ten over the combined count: 1.67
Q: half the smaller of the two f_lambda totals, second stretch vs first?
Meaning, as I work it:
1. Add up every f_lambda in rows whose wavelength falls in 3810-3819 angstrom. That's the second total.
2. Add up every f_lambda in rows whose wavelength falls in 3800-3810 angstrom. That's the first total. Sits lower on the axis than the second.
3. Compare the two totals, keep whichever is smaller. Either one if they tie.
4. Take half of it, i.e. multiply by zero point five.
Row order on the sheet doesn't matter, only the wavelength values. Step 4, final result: 36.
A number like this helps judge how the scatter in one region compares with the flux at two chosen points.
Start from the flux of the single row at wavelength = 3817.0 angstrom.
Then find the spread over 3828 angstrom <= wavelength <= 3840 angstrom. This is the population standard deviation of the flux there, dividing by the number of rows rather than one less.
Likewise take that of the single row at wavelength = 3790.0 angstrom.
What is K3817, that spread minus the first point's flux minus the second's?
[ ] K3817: -23.1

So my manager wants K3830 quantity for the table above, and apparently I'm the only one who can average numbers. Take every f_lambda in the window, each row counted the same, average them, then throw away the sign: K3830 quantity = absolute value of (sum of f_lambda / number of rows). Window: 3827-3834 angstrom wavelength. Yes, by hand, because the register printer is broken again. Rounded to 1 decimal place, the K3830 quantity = 9.6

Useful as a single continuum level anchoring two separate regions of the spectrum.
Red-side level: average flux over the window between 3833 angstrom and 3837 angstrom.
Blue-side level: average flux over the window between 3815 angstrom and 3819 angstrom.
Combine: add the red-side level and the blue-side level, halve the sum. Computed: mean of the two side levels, 9.9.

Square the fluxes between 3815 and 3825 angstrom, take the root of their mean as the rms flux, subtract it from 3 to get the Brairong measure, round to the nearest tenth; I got -8.3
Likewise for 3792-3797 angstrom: -7.8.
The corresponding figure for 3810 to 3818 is -8.9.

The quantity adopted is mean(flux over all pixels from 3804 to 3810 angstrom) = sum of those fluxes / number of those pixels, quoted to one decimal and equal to 12.4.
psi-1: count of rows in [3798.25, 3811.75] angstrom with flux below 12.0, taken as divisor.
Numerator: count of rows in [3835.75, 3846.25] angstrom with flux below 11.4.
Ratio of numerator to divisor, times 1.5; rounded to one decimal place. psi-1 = 1.9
